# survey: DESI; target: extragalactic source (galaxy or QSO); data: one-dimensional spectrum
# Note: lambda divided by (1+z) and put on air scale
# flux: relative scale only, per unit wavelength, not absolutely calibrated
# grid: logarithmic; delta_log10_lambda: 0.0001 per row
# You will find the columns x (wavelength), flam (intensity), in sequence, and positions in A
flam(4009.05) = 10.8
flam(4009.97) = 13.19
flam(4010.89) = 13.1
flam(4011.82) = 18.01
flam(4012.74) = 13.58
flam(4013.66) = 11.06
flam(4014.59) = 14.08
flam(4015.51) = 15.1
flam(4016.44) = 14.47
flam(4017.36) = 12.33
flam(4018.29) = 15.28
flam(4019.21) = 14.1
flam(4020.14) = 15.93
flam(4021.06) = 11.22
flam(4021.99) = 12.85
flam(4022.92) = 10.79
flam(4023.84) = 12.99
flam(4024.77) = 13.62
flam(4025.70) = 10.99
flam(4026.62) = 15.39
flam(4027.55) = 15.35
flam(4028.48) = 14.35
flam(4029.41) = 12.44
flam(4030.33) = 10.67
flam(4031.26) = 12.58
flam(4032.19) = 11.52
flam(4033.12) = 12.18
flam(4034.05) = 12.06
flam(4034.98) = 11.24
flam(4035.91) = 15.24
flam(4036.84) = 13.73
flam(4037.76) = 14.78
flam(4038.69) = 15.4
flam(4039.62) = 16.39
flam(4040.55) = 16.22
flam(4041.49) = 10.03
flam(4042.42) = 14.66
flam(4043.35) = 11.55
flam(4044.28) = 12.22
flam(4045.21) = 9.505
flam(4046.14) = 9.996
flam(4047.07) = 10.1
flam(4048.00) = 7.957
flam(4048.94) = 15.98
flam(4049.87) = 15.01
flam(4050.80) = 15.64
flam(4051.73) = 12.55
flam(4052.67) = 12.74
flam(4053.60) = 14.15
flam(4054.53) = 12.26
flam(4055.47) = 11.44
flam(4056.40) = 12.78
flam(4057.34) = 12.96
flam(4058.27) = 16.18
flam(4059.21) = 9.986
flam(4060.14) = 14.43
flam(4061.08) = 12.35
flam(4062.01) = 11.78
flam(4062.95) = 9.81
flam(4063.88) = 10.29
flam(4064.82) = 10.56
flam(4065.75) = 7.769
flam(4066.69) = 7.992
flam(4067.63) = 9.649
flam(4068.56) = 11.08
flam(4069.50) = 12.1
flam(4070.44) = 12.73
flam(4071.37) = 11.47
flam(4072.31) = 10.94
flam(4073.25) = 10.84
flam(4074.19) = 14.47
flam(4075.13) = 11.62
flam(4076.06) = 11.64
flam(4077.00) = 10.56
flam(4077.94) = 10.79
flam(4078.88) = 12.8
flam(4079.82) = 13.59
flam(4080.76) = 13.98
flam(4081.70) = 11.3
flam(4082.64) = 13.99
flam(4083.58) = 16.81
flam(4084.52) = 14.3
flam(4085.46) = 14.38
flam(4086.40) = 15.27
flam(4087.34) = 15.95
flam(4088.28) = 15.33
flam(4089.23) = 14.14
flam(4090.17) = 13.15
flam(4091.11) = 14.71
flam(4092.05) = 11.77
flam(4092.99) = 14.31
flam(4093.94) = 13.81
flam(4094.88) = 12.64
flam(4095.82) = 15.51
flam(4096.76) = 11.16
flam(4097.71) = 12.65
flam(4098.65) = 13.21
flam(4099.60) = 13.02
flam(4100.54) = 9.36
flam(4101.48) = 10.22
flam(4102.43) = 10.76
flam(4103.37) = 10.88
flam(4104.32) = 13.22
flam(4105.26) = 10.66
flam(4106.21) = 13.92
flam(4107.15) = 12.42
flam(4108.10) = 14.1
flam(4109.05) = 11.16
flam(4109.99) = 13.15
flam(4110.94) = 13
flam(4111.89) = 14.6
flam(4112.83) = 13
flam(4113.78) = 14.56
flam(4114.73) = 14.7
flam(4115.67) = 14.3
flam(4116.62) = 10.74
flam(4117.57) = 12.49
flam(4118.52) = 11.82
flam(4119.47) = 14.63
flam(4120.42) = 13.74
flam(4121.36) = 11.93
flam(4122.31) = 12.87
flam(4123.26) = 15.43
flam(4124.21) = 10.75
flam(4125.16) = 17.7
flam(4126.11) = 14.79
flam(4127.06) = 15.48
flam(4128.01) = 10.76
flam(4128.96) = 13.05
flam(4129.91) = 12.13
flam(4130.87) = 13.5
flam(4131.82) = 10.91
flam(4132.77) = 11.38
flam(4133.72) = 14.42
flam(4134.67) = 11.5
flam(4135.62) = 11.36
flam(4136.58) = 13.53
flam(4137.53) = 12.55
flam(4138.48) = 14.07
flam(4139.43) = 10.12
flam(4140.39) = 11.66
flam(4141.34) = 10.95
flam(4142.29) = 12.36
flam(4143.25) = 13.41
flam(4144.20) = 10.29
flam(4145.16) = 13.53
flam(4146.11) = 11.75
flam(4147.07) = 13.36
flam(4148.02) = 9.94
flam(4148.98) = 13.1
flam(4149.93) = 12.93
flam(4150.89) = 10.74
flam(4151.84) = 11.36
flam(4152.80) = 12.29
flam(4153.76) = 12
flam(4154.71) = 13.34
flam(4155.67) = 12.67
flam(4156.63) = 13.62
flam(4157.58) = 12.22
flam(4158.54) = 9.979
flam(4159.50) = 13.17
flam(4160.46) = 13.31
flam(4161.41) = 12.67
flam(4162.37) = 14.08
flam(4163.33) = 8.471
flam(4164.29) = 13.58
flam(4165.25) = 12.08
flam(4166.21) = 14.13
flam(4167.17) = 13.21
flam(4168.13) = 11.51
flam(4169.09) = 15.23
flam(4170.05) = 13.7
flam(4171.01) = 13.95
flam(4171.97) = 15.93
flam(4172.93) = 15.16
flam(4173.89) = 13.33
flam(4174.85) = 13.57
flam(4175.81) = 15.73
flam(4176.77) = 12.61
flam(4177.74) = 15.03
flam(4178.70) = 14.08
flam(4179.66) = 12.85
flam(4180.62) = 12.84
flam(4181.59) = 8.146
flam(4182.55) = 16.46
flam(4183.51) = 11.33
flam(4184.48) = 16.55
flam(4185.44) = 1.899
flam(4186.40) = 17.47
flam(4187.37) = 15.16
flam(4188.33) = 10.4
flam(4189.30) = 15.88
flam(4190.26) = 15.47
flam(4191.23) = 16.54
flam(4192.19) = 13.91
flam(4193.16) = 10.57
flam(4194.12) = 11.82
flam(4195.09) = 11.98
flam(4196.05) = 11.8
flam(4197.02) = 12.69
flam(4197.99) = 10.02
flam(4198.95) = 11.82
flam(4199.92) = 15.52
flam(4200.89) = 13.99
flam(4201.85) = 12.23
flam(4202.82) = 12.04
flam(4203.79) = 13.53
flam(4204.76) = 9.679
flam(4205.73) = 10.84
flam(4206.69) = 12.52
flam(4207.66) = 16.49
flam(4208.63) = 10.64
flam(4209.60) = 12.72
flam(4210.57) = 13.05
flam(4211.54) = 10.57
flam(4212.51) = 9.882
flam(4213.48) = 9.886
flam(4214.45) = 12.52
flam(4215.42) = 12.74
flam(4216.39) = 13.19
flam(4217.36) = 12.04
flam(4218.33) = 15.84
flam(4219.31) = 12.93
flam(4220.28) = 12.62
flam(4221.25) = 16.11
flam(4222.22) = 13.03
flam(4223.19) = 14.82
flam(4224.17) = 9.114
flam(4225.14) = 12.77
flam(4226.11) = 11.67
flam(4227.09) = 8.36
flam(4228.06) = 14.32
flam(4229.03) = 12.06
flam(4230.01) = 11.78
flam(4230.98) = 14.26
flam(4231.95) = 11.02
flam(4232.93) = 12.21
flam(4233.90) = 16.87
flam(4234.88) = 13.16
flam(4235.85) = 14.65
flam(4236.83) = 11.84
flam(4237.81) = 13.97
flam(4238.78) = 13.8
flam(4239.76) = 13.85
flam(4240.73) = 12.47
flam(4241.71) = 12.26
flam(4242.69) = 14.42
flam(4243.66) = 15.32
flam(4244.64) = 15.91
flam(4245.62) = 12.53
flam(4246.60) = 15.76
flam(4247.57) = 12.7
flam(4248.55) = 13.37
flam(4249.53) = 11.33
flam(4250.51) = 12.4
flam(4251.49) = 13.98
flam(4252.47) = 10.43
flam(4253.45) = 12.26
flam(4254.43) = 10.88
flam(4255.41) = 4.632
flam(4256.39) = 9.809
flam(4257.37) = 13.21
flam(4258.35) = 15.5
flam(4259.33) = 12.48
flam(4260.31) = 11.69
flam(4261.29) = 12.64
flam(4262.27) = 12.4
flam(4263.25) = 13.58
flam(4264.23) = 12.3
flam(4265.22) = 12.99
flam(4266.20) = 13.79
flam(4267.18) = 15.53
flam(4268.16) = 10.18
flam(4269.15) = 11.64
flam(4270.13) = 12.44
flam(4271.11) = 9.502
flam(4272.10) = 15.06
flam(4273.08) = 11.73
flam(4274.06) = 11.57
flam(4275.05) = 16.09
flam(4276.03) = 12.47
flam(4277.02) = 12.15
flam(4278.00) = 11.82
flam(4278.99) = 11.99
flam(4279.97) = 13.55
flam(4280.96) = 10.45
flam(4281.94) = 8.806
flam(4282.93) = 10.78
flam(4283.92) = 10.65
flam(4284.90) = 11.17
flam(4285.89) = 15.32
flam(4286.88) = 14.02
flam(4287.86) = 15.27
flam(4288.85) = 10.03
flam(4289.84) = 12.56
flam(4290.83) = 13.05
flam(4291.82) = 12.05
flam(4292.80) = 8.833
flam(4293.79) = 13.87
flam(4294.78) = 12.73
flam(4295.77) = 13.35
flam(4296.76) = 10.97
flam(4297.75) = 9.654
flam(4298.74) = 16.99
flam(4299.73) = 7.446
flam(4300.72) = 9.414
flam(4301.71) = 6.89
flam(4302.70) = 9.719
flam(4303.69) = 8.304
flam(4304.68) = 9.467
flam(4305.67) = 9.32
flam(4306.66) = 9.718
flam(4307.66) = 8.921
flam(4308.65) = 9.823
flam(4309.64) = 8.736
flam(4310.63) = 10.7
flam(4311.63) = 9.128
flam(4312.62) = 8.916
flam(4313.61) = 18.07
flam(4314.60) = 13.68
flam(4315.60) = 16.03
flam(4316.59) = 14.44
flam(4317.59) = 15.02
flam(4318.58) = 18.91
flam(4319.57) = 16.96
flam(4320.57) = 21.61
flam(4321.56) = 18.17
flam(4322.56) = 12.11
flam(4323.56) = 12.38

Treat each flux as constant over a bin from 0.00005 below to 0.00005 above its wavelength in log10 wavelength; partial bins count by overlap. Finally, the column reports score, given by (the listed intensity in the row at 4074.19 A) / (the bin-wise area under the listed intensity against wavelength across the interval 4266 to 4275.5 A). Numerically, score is 0.120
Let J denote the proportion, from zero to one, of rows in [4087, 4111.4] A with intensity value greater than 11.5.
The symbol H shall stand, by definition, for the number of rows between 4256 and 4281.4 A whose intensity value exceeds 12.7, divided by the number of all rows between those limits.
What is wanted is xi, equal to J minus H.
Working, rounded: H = 0.35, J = 0.73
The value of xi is 0.38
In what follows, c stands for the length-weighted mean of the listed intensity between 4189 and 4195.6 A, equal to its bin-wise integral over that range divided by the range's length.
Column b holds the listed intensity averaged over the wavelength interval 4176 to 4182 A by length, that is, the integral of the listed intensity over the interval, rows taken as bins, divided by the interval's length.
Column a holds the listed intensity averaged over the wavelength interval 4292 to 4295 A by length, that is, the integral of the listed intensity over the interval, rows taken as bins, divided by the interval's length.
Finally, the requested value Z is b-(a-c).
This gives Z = 14.7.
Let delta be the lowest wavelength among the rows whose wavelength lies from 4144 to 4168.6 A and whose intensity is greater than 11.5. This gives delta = 4145.16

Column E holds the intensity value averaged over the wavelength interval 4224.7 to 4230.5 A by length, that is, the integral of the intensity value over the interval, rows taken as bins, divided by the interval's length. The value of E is 11.8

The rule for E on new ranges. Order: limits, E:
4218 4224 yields 13.9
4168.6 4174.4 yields 14.5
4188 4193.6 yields 13.9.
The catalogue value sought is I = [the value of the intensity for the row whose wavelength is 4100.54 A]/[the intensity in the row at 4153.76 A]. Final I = 0.8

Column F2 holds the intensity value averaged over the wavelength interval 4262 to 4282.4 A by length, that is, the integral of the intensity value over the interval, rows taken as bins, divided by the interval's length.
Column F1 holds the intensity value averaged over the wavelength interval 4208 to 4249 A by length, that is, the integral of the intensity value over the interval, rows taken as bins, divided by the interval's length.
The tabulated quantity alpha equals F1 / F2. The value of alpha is 1.04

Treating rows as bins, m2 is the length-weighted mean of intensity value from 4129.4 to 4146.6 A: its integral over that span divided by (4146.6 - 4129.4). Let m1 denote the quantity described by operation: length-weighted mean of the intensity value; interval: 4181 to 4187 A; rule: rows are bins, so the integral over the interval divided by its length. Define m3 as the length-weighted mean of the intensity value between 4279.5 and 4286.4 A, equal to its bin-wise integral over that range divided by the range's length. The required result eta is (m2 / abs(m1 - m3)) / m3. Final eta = 2.0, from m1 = 12.0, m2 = 12.2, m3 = 11.5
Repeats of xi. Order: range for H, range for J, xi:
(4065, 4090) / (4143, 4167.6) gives 0.27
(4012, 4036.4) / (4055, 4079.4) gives -0.08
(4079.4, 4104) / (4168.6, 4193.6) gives 0.15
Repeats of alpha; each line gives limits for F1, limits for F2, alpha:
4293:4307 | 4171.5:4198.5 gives 0.80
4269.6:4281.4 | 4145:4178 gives 0.96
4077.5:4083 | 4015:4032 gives 0.95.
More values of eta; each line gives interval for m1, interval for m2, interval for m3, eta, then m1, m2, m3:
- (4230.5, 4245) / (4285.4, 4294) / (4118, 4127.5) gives 4.8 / 13.7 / 12.7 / 13.9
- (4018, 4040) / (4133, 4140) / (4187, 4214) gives 1.2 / 13.4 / 12.5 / 12.5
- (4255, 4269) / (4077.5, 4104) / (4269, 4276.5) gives 2.7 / 12.2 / 13.2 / 12.6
